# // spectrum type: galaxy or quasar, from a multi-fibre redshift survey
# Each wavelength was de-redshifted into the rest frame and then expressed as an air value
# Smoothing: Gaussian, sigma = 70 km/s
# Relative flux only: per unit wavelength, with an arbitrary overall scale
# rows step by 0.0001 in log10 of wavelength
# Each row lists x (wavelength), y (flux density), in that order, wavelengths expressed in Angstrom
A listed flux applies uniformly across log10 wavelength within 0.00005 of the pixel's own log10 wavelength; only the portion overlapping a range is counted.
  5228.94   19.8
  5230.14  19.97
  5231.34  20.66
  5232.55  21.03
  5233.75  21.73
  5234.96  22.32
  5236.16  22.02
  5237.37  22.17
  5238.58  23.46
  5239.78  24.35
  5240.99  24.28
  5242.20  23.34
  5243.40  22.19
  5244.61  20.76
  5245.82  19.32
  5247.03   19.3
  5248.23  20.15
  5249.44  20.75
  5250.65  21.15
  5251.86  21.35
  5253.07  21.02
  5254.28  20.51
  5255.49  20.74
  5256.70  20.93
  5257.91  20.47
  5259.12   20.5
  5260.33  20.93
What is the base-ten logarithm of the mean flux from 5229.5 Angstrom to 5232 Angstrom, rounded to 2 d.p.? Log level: 1.31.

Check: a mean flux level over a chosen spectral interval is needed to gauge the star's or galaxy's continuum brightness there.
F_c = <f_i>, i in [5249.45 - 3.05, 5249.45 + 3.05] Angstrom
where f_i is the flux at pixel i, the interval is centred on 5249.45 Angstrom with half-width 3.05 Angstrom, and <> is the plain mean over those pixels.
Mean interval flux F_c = 20.5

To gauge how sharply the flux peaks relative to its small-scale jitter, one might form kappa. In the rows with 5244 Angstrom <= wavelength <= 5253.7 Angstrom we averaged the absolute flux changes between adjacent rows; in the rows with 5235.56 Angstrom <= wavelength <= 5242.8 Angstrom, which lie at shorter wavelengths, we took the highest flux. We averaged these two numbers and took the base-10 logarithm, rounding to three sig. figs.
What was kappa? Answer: 1.10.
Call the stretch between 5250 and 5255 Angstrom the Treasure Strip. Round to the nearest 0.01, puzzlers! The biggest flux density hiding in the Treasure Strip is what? 21.35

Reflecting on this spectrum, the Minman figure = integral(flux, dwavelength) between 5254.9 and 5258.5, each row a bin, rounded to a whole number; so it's 75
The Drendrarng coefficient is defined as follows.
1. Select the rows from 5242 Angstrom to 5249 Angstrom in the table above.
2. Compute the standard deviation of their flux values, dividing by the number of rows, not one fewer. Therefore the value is 1.5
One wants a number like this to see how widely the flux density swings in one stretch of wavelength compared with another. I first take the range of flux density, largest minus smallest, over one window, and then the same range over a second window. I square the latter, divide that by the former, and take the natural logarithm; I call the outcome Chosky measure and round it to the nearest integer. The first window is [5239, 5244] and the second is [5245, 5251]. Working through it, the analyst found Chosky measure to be 0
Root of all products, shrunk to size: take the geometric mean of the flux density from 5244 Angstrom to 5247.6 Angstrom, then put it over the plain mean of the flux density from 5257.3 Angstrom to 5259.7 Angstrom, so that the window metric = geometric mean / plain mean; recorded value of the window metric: 0.97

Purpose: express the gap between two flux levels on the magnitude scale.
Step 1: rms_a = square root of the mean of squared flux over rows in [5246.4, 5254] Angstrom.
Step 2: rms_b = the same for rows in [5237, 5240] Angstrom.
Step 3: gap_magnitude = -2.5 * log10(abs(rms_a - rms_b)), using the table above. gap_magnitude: -1.1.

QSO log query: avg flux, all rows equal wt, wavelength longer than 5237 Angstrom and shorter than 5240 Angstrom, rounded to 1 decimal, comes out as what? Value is 23.3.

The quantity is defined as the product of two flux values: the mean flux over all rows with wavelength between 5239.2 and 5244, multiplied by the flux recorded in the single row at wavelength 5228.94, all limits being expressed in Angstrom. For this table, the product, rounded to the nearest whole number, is 466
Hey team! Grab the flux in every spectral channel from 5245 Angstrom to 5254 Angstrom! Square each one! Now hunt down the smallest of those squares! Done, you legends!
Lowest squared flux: 372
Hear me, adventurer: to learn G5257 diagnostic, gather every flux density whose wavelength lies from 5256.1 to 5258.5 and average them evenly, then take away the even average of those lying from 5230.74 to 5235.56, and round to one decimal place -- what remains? -0.7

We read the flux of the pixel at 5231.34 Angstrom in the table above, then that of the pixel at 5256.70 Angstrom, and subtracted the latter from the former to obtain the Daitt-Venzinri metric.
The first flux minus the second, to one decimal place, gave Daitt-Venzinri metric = -0.3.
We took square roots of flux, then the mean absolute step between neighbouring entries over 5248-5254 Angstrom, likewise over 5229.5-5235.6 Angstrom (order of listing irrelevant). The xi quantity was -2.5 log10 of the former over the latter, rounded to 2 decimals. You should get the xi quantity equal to 0.46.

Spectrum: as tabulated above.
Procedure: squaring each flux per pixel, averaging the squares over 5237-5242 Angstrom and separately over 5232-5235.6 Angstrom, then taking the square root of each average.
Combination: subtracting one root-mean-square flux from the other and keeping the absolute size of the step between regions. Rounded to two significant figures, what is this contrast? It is 1.9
